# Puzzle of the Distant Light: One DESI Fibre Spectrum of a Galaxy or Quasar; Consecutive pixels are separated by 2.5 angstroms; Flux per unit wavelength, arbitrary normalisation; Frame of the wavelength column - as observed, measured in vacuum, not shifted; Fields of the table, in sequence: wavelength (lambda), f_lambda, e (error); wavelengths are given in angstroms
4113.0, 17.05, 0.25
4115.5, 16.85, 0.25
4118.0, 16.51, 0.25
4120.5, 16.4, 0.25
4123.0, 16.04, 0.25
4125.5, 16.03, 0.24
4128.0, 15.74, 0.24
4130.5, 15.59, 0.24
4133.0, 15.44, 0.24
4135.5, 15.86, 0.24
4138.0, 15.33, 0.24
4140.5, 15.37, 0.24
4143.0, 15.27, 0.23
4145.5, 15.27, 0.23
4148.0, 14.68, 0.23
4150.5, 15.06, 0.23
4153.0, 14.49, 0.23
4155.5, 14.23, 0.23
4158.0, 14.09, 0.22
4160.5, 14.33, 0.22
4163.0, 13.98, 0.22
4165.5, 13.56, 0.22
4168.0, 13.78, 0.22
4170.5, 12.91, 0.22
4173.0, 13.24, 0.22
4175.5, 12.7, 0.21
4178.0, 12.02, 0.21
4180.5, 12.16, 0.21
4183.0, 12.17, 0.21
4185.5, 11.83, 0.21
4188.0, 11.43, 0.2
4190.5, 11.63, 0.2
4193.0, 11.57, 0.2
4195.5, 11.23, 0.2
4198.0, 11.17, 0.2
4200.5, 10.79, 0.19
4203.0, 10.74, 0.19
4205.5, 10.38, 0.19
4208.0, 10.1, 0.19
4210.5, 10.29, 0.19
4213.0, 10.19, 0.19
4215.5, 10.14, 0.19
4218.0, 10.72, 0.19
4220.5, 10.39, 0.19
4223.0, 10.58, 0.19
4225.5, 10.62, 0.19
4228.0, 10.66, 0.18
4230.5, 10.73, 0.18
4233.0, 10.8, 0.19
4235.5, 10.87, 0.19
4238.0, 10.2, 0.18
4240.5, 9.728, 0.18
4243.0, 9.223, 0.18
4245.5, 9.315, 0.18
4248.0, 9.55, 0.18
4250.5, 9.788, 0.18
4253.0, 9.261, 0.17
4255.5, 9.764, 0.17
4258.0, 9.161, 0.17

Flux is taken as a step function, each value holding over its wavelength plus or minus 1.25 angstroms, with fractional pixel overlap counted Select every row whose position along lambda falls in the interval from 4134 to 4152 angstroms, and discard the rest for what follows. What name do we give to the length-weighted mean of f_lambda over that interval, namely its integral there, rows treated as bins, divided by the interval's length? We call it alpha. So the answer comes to 15.3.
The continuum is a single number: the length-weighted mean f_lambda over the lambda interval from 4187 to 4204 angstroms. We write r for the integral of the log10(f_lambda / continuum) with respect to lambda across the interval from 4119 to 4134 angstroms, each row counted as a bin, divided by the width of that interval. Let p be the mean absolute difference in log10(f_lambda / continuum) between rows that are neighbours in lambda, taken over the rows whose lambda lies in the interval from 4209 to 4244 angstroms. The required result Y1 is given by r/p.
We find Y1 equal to 15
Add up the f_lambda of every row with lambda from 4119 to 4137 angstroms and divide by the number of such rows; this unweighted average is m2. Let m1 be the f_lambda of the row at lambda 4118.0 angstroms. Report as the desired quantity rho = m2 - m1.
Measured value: -1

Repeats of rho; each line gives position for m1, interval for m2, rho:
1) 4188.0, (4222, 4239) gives -1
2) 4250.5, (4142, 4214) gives 3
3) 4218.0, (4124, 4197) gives 3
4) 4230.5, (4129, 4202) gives 3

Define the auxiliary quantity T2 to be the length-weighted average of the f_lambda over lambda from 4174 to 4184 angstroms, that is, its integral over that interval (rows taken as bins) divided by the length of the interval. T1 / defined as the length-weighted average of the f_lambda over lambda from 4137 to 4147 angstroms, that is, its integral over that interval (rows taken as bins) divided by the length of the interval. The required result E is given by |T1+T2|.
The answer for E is 27.6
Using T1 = 15.29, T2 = 12.3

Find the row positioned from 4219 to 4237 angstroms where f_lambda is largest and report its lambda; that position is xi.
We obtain 4235.5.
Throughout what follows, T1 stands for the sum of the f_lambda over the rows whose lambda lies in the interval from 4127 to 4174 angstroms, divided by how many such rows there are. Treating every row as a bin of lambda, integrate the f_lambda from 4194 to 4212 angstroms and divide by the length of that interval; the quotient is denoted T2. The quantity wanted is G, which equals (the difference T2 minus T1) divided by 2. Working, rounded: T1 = 14.6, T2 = 10.7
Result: -2.0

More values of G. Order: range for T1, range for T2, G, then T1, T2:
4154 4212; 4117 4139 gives 1.8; 12.2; 15.9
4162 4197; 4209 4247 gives -1.1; 12.4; 10.3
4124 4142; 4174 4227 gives -2.3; 15.6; 11.1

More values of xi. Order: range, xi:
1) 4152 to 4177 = 4153.0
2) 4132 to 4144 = 4135.5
